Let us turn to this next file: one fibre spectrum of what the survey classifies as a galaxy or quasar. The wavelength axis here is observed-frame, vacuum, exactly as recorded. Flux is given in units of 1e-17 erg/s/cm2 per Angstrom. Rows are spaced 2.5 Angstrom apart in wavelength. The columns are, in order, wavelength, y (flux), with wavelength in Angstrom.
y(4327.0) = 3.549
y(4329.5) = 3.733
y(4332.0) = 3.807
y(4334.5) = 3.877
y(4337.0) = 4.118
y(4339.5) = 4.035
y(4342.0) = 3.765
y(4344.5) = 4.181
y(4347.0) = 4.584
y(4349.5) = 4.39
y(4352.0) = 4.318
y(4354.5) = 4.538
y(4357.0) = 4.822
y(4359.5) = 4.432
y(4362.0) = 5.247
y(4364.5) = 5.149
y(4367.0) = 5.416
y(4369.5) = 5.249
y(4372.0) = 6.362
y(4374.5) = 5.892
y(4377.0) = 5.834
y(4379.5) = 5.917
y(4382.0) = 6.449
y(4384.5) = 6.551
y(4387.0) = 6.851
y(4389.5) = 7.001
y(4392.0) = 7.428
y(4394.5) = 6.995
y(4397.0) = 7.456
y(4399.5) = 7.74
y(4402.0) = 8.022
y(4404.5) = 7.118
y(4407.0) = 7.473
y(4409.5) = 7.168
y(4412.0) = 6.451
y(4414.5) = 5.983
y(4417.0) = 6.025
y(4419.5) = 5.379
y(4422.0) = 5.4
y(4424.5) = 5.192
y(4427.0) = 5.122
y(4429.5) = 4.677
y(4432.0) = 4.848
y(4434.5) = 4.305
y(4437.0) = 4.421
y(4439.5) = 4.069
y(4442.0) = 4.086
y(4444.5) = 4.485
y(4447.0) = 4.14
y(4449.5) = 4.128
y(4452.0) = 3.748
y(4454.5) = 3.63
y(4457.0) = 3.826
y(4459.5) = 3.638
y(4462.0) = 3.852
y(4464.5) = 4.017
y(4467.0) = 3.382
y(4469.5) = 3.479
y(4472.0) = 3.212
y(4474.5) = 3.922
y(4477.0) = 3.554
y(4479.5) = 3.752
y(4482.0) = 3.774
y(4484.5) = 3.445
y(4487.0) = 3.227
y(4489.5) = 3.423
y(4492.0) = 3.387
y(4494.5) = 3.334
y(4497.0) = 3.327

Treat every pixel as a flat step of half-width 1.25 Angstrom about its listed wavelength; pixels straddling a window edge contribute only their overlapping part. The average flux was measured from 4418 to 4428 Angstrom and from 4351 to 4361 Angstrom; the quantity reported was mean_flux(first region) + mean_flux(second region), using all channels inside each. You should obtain 9.8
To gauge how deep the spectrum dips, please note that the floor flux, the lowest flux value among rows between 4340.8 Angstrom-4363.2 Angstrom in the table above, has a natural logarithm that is 1.33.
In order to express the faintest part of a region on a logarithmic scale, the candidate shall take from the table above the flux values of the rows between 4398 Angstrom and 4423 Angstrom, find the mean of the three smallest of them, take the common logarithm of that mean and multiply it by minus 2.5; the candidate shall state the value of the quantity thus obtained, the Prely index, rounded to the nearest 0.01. -1.87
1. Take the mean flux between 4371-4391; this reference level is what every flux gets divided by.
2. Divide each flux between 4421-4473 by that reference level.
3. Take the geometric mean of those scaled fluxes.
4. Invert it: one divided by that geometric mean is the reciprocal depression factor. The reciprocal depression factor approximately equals 1.54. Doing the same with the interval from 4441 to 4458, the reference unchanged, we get 1.59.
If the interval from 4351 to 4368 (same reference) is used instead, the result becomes 1.32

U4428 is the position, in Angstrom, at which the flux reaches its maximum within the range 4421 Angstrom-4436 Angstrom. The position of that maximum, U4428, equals 4422.0 Angstrom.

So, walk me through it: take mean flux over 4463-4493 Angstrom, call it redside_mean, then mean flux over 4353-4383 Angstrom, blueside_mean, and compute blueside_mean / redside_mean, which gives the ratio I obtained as 1.5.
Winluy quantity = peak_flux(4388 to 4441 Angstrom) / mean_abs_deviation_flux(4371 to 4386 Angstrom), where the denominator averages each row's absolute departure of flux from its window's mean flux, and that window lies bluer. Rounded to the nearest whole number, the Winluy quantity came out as 28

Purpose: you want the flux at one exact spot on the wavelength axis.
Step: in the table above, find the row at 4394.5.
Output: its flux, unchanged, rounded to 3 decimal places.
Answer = 6.995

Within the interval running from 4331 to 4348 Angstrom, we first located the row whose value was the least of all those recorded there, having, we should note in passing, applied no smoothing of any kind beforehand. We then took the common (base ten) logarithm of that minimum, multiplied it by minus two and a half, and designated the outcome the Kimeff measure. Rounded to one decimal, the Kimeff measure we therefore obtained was -1.4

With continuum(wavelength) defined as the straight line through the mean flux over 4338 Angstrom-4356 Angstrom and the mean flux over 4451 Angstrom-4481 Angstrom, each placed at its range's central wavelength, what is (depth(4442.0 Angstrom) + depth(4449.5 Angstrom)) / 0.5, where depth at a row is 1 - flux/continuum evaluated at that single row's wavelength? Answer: -0.36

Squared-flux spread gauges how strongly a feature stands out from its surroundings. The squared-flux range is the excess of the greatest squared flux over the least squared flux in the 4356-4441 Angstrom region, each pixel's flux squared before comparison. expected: 48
